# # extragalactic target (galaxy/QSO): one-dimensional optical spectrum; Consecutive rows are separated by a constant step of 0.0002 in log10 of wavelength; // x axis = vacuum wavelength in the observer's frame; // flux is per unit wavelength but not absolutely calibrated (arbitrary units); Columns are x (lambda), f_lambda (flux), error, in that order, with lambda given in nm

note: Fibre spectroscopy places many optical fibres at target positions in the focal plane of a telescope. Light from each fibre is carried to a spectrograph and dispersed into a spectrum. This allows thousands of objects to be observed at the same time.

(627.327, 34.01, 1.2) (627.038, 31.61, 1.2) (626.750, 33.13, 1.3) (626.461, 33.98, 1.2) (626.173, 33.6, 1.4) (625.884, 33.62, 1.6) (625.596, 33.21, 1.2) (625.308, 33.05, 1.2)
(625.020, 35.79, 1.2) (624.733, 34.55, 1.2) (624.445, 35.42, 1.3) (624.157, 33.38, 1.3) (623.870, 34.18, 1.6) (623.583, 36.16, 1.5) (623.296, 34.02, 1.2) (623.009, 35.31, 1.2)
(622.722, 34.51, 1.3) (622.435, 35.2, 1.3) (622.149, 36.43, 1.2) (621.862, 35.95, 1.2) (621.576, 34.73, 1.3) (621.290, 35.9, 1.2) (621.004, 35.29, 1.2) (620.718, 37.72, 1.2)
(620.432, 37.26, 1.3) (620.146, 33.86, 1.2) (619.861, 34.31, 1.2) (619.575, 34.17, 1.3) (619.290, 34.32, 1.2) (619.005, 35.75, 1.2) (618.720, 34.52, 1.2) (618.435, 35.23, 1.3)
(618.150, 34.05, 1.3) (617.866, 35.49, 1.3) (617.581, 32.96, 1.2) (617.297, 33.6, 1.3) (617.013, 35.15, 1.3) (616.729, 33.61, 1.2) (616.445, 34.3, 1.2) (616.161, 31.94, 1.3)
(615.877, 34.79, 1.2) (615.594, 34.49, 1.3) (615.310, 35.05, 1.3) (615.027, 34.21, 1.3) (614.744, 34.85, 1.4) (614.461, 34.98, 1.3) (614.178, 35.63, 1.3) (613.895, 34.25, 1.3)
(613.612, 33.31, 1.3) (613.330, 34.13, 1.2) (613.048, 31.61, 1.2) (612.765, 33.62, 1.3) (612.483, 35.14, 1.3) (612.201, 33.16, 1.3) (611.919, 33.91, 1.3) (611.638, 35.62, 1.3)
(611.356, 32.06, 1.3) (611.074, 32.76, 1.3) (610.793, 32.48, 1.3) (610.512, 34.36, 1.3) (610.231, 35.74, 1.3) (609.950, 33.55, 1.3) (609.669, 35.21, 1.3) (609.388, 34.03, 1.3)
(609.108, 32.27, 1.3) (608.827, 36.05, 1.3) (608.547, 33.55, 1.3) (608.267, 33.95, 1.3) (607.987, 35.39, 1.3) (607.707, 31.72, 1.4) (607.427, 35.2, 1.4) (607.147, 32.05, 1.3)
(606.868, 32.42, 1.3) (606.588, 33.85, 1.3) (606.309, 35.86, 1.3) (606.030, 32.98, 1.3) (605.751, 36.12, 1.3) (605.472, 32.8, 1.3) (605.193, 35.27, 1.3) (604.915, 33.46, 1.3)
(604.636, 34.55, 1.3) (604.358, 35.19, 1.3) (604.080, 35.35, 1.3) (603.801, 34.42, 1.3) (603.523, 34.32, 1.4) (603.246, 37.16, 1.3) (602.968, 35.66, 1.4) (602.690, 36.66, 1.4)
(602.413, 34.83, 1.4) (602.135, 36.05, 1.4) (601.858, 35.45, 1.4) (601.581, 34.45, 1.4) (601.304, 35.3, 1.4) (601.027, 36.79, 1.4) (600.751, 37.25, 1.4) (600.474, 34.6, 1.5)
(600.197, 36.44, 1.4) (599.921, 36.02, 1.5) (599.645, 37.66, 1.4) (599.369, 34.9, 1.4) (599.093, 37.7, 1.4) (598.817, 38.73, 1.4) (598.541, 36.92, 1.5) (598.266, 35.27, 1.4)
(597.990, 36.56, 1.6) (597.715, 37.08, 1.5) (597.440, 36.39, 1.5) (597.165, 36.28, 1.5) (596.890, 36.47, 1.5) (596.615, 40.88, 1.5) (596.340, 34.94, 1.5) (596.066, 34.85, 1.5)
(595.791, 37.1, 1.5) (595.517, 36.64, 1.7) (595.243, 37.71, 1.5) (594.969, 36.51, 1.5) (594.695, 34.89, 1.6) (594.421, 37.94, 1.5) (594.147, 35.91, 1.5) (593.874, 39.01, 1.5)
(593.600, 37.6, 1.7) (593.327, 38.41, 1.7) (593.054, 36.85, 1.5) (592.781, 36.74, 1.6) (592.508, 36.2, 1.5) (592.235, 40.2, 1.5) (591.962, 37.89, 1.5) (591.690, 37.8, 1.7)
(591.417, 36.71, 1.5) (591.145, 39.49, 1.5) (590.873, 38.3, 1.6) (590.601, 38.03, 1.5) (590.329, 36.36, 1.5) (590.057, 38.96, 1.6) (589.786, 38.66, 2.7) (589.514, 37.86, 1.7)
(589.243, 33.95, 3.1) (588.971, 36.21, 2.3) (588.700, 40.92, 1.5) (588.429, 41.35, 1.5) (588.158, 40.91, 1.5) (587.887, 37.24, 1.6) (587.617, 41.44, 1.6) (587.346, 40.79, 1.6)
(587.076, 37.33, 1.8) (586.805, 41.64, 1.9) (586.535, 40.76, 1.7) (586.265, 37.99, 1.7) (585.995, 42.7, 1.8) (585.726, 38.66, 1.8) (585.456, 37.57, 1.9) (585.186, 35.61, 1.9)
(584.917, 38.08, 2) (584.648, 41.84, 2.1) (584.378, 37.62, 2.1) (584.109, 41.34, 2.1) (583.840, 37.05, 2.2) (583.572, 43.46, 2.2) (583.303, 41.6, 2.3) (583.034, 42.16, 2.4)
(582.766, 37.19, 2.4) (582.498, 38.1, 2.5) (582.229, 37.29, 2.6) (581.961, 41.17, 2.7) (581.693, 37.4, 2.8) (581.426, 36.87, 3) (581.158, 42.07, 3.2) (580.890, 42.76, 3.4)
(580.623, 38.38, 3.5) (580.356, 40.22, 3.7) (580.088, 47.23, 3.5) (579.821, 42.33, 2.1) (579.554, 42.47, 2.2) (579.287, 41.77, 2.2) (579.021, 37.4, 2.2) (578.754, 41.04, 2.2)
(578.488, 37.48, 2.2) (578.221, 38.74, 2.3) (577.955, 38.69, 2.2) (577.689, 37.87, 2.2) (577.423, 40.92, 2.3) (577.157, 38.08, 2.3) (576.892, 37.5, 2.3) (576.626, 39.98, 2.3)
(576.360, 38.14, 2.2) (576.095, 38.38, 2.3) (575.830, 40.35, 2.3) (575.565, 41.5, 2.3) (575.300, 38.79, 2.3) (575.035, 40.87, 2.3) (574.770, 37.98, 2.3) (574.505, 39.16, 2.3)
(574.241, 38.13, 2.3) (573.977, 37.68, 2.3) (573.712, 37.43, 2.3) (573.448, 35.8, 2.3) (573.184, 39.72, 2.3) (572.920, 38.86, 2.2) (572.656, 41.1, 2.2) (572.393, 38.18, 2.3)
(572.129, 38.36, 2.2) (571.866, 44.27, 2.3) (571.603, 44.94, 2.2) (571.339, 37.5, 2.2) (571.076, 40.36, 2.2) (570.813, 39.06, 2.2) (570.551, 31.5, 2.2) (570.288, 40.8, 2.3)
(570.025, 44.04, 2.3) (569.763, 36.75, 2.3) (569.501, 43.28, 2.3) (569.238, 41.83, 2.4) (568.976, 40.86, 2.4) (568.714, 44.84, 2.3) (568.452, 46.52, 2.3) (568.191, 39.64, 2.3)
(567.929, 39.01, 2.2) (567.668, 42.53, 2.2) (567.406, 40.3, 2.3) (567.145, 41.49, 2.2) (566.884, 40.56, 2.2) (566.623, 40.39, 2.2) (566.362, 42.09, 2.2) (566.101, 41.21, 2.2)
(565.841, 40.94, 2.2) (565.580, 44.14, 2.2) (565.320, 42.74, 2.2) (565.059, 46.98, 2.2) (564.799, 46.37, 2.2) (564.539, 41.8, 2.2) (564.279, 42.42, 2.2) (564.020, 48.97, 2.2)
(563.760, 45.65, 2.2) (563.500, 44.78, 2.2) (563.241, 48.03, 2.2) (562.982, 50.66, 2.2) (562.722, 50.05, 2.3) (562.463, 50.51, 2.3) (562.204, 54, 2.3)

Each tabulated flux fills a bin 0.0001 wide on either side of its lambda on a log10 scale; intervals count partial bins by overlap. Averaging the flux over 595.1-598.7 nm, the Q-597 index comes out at 37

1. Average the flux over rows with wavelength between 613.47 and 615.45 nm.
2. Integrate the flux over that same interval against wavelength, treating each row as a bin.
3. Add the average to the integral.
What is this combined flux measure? 103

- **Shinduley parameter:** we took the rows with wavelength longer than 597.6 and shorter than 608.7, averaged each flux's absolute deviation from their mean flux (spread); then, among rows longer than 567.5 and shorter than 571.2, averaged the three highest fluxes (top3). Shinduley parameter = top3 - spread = 43.9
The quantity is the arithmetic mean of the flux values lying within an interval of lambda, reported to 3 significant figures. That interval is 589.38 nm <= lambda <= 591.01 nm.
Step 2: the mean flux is 38.0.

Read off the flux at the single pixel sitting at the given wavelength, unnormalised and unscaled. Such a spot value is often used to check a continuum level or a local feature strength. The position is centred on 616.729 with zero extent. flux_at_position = 33.61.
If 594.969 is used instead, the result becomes 36.51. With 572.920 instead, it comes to 38.86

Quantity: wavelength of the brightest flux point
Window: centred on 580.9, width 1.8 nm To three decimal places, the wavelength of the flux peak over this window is 580.088 nm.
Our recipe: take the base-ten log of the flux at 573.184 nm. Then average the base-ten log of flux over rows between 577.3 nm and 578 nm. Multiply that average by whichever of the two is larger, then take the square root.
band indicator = 1.60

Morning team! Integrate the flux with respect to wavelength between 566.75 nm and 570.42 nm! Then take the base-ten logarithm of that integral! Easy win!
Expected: 2.18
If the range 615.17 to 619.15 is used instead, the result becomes 2.14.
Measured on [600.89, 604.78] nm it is 2.14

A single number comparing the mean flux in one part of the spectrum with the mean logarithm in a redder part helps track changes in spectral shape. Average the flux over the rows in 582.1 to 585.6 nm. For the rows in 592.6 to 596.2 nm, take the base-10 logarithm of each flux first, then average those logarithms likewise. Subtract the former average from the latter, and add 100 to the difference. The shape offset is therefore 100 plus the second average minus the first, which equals 62.4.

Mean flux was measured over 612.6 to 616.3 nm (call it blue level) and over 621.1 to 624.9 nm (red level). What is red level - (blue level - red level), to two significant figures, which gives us 36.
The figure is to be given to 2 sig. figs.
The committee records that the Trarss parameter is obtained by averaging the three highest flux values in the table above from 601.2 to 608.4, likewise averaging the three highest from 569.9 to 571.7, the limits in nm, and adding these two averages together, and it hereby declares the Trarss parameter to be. 80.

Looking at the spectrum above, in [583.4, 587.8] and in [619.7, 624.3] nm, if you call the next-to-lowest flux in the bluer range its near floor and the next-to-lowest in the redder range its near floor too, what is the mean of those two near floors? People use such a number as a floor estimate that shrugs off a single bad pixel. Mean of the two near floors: 35.5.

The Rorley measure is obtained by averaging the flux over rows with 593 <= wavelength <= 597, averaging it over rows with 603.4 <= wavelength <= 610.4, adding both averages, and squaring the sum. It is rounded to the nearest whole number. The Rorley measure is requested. 5078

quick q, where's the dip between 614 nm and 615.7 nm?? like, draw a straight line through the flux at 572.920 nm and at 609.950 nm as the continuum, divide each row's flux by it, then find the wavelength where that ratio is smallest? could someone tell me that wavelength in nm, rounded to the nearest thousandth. 615.027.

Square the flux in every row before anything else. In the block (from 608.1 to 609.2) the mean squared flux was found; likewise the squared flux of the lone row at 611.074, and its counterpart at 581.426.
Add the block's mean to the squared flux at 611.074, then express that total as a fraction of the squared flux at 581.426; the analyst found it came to 1.64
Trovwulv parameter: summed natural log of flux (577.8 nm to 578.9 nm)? 14.7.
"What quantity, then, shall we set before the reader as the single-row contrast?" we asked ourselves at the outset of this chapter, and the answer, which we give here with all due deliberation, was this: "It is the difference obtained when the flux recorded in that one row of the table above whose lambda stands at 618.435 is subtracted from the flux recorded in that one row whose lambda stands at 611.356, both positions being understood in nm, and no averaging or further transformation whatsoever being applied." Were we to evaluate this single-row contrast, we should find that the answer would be -3.2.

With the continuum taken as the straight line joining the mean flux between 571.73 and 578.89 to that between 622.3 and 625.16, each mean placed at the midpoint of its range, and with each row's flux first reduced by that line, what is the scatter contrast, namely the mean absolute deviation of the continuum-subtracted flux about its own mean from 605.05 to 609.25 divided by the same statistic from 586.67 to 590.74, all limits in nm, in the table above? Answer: 0.71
